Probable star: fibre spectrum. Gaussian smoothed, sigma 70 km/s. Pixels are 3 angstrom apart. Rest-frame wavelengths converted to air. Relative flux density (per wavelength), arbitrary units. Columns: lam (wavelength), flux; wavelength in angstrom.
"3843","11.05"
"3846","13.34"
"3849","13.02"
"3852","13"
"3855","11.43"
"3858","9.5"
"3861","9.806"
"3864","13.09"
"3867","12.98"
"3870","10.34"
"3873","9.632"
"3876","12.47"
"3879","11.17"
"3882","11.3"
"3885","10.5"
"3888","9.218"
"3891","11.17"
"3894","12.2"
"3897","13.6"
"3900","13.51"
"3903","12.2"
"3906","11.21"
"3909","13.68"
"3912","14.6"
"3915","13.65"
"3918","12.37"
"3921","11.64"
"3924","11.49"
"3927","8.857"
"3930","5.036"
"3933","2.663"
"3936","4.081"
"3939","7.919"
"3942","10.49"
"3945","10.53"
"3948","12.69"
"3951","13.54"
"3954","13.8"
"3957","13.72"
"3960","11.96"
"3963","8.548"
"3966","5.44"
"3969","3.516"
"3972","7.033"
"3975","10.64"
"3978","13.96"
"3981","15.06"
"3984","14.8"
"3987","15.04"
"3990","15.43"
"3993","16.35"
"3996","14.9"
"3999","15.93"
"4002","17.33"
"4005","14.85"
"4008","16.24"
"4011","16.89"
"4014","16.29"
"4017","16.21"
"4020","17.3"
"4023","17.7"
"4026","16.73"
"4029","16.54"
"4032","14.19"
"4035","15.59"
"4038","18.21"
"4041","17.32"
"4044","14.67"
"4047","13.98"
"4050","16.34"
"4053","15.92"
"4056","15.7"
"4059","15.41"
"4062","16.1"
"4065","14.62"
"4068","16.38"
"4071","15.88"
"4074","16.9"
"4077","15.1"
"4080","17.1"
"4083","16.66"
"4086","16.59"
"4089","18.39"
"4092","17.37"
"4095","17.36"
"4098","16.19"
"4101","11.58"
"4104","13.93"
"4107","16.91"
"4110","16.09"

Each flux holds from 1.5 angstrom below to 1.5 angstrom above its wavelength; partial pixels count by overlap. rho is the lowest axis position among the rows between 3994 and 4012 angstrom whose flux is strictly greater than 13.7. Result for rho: 3996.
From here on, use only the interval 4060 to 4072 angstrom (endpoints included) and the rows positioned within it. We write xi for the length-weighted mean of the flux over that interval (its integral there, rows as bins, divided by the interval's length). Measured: 15.7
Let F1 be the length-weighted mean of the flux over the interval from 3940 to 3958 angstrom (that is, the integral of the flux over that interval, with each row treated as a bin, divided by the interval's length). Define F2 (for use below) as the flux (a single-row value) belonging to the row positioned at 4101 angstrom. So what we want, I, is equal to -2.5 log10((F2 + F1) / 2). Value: -2.69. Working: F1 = 12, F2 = 11.58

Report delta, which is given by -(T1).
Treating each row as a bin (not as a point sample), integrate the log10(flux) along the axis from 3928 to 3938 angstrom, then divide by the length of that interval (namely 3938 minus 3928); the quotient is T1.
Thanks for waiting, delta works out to -0.614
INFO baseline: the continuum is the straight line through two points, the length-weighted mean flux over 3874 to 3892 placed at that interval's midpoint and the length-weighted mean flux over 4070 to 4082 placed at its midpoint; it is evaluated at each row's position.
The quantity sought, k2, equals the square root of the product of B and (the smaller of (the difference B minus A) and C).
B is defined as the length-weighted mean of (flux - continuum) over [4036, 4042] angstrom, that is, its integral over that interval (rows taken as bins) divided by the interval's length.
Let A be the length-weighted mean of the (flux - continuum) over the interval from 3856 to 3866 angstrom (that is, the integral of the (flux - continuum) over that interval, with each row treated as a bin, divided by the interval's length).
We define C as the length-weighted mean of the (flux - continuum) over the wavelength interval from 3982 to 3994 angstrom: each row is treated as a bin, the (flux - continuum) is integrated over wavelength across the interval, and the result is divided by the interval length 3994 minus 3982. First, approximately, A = 0.6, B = 2.4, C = 1.51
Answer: 1.9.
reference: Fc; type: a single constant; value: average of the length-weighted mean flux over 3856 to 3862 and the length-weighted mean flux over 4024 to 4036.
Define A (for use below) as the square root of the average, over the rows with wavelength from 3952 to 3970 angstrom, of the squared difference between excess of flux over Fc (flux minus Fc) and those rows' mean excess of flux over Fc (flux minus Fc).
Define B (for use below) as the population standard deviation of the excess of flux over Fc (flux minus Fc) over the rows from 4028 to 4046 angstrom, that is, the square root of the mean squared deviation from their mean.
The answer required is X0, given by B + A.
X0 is 5.4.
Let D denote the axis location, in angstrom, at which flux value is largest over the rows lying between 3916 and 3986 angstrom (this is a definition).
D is 3981 angstrom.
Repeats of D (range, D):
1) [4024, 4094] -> 4089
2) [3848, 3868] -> 3864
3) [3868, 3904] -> 3897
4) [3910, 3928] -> 3912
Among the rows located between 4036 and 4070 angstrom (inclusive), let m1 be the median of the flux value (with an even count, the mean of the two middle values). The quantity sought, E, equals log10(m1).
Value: 1.202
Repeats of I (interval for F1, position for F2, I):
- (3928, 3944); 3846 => -2.48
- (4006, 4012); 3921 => -2.87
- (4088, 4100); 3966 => -2.63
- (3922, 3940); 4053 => -2.64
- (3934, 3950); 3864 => -2.61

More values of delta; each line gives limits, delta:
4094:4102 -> -1.173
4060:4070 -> -1.195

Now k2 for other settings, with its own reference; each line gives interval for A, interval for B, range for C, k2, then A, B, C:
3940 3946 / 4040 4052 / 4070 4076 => 0.1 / -2.3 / 0.1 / 0.13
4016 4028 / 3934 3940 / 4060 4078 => 7.9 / 2.2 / -6.9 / -0.24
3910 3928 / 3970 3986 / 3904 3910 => 1.6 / 0.3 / -1.5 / 0.73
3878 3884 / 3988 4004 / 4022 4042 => 1.7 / 0.3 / 1.9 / 1.51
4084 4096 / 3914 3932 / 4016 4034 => 2.2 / 0.7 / -1.8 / 1.56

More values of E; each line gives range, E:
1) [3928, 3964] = 1.022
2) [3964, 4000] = 1.172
